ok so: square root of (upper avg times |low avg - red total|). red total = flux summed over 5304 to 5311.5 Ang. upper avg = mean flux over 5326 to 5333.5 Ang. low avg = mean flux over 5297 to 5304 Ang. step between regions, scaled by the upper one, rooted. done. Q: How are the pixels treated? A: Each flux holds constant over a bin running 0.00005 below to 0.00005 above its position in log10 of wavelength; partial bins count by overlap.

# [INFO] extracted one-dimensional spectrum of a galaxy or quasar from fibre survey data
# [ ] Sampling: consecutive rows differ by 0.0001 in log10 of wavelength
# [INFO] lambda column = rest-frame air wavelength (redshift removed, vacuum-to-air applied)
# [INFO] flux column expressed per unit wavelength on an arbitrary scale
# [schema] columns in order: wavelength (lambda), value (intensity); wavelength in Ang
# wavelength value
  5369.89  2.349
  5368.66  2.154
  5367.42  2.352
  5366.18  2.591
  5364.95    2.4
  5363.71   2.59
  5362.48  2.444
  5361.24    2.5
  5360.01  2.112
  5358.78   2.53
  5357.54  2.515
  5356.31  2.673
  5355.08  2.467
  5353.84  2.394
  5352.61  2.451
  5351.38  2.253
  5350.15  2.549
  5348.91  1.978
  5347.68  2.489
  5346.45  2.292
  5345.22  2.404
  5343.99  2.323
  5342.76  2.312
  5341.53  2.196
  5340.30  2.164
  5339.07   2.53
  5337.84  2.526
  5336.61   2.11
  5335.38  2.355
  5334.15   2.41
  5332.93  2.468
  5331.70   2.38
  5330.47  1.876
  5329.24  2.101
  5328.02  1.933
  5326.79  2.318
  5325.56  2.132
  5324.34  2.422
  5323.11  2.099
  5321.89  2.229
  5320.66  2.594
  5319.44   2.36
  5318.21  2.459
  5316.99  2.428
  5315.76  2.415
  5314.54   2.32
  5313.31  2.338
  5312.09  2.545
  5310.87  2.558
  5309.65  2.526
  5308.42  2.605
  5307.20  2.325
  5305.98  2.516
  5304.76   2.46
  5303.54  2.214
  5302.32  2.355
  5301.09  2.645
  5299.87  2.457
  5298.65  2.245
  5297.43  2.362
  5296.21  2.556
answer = 5.24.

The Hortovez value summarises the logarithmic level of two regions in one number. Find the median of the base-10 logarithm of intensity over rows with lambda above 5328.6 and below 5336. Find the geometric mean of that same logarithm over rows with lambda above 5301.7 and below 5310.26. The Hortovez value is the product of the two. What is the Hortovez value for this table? 0.144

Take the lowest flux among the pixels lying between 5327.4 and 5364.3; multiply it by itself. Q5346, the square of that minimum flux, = 3.5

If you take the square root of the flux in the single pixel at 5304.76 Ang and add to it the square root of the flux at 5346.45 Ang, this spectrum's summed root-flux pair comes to 3.08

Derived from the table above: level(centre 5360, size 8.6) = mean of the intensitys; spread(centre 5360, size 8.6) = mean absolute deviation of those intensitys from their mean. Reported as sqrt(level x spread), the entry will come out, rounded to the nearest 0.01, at 0.54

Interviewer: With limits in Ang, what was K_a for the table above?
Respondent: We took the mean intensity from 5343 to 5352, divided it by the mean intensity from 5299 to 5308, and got 0.96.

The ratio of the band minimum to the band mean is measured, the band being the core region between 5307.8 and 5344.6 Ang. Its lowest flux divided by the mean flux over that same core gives 0.804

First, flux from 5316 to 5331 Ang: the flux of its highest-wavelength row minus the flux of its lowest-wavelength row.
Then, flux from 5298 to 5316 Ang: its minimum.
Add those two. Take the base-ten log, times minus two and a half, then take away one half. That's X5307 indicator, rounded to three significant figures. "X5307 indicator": -1.05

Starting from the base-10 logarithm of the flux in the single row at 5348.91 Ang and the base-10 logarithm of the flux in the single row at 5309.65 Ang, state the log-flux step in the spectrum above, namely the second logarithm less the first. 0.11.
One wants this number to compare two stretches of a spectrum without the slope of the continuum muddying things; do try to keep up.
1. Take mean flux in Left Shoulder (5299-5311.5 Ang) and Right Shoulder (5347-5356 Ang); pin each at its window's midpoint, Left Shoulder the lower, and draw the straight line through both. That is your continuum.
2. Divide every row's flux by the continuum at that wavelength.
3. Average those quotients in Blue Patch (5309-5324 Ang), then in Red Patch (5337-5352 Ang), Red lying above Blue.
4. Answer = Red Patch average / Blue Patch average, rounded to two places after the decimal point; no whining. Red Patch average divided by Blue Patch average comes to 0.99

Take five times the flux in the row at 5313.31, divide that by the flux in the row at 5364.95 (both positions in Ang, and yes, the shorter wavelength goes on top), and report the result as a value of 4.87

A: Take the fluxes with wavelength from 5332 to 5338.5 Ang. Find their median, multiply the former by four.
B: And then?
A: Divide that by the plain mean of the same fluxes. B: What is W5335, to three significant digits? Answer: 4.06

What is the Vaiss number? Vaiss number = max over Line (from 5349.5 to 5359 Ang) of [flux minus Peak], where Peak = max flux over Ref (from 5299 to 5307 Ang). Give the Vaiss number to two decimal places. 0.03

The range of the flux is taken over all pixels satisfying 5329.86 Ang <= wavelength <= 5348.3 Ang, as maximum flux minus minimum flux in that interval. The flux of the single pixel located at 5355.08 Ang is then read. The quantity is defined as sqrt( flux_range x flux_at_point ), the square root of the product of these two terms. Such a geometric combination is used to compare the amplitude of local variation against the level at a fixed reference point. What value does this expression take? 1.27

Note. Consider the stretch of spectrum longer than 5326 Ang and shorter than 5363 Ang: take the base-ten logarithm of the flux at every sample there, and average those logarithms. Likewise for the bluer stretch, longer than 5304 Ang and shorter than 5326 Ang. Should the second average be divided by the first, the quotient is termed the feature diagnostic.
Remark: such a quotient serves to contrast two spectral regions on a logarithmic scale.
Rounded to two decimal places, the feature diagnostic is 1.04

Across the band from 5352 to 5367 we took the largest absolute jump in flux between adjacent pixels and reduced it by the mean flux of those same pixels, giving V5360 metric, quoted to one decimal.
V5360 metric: -2.1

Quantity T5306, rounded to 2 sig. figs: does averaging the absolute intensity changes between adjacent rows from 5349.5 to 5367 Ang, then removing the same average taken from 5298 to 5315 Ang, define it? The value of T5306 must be 0.034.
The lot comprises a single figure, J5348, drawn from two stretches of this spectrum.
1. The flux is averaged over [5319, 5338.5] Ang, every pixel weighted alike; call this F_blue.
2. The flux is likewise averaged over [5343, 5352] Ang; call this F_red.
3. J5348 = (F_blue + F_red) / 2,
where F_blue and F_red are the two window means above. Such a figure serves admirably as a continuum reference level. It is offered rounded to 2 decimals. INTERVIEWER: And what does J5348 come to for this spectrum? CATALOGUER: 2.30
